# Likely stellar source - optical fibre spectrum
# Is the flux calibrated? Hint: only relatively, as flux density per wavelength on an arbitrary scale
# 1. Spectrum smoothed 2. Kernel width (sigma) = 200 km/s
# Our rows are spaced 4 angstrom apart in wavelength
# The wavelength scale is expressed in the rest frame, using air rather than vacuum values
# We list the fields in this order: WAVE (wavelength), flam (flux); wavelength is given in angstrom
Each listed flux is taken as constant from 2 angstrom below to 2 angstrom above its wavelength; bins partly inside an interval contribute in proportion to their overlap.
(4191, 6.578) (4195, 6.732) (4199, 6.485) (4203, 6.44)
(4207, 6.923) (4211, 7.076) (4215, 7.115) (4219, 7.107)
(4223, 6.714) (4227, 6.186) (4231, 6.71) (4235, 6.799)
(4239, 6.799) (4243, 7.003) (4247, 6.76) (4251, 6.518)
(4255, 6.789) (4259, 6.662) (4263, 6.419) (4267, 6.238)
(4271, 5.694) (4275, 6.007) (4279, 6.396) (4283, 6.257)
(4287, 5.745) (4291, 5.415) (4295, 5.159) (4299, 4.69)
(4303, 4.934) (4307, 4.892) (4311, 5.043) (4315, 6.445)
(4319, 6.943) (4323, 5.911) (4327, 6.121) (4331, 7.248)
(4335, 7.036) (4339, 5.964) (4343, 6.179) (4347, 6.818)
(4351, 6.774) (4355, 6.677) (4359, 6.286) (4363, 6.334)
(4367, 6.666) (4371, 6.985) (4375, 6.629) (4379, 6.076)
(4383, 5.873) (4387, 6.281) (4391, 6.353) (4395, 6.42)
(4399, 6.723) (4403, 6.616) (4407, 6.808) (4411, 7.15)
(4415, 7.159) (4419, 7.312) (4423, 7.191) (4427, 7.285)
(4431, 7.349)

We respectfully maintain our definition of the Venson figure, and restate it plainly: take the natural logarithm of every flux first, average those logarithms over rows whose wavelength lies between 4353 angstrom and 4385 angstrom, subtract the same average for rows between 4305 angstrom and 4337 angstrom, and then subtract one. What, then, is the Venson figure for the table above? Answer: -0.95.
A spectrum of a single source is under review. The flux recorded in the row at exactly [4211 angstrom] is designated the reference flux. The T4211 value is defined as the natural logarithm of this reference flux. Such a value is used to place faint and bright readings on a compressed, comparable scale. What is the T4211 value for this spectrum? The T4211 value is 1.96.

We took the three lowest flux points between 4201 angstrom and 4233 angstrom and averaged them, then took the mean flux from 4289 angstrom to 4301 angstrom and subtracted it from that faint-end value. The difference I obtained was 1.4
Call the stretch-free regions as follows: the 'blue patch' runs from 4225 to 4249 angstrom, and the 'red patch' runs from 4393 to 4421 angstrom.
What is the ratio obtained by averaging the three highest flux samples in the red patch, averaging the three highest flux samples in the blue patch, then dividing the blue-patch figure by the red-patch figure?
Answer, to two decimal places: 0.95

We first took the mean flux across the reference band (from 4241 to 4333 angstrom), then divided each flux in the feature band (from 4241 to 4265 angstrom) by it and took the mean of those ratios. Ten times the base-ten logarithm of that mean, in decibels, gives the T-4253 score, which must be 0.43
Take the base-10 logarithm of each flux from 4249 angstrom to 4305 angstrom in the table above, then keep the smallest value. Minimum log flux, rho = 0.67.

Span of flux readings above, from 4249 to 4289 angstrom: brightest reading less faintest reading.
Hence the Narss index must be 1.1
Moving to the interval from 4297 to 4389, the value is 2.6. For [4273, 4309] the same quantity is 1.7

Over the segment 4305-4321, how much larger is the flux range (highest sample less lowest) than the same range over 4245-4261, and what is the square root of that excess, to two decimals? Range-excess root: 1.33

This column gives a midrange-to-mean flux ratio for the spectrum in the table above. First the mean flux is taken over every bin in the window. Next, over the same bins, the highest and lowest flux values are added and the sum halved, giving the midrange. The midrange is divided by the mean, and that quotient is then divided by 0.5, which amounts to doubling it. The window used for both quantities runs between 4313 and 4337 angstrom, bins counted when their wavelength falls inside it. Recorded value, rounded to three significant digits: 1.99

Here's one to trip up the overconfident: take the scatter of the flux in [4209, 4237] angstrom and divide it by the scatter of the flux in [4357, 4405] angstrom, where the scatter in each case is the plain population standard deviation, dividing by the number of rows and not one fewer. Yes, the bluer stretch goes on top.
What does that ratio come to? 1.1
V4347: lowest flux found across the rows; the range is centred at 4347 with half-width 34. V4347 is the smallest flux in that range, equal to 5.911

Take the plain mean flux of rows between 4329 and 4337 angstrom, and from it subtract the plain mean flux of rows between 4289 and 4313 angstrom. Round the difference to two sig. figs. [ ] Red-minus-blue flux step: 2.1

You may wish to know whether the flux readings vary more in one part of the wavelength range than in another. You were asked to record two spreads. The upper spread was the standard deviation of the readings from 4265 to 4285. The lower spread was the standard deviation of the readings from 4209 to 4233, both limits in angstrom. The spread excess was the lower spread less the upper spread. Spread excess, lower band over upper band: 0.1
